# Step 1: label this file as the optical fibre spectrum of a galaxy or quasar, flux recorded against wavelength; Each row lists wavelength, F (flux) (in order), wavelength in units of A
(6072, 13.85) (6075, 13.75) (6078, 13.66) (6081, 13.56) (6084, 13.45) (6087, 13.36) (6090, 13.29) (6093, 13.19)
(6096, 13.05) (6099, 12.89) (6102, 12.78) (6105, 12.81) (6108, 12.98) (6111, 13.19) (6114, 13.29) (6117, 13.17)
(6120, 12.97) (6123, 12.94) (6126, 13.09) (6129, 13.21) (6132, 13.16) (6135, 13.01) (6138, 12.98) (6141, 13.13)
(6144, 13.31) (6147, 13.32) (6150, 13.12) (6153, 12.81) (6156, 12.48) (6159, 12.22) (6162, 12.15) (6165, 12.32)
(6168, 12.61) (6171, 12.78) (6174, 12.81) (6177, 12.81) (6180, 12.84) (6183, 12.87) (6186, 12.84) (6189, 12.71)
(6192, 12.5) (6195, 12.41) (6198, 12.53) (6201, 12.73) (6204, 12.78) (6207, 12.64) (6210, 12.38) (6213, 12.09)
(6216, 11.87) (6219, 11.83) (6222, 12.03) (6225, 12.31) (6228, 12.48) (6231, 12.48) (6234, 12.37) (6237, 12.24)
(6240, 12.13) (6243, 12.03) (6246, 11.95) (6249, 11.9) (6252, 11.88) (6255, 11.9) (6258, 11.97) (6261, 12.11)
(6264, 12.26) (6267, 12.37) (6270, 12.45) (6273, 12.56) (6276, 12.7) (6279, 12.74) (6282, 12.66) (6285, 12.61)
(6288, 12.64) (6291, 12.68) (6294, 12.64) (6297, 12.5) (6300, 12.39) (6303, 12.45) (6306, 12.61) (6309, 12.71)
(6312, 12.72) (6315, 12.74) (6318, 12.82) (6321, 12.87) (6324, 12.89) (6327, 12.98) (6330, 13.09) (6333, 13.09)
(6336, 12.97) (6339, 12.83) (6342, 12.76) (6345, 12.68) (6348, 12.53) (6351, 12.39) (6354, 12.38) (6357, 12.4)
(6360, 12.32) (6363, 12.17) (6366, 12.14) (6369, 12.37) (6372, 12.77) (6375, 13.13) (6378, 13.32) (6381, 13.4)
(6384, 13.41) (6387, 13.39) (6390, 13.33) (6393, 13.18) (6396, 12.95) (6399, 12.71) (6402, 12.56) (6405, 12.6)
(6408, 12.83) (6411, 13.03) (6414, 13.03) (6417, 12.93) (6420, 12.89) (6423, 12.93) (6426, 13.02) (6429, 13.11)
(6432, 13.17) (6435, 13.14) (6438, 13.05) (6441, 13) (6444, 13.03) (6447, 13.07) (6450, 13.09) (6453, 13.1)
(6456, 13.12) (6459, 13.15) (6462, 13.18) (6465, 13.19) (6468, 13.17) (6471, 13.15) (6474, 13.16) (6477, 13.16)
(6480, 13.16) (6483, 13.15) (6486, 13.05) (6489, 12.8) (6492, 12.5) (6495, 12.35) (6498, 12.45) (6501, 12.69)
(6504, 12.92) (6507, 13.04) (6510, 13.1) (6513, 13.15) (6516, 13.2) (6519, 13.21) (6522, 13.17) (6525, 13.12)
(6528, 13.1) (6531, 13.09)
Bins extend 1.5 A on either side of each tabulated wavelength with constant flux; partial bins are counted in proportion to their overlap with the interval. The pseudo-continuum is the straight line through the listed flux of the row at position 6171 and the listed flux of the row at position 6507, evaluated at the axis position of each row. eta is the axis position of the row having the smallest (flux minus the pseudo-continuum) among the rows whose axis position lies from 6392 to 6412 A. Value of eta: 6402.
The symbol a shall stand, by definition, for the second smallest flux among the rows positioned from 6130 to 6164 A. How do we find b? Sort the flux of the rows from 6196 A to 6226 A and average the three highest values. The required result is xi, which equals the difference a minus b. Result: -0.5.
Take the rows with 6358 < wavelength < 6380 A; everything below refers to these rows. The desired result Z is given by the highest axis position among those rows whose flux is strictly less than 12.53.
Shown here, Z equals 6369 A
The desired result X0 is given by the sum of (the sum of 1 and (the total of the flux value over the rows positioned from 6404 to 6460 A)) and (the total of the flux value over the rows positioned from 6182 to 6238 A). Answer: 484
